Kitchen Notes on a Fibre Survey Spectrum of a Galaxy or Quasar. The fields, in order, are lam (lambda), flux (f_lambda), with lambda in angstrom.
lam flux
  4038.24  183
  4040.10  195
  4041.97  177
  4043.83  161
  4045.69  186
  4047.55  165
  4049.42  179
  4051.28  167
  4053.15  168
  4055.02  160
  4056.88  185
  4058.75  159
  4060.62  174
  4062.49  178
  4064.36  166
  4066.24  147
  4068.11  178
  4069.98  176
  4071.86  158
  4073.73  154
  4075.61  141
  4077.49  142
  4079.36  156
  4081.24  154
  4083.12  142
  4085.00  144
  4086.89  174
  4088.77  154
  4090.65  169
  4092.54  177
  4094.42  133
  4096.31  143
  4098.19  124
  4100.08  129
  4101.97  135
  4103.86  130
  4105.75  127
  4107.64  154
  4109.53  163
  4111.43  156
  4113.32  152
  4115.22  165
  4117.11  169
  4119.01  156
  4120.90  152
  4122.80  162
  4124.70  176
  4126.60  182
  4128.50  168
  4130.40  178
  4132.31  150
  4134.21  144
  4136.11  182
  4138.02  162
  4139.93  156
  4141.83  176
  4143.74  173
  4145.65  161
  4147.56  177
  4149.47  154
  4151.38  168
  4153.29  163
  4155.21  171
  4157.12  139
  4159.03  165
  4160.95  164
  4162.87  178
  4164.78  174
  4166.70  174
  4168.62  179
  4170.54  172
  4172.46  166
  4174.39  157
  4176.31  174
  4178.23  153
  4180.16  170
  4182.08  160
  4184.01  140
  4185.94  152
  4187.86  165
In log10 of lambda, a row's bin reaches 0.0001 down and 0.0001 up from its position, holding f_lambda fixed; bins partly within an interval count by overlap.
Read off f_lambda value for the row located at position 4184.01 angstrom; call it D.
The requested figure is 140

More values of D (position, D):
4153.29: 163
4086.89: 174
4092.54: 177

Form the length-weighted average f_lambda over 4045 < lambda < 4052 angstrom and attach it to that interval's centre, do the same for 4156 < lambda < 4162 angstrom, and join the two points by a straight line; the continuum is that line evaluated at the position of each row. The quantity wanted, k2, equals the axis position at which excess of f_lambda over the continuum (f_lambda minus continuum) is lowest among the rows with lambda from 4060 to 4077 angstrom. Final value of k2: 4075.61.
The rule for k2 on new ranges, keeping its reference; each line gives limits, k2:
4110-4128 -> 4113.32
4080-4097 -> 4094.42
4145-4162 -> 4157.12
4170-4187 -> 4184.01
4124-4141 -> 4134.21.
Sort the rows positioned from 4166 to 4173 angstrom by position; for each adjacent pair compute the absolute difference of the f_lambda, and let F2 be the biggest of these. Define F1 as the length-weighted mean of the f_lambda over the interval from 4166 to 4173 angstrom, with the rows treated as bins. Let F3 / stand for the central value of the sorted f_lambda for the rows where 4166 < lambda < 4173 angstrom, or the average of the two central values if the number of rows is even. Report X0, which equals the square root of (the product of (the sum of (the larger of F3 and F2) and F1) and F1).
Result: 245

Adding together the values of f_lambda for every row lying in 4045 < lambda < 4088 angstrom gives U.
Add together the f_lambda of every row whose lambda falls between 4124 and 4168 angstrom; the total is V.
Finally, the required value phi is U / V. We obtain 0.98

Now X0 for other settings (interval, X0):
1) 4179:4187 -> 220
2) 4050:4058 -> 240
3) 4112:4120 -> 227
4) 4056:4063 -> 246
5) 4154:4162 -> 228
